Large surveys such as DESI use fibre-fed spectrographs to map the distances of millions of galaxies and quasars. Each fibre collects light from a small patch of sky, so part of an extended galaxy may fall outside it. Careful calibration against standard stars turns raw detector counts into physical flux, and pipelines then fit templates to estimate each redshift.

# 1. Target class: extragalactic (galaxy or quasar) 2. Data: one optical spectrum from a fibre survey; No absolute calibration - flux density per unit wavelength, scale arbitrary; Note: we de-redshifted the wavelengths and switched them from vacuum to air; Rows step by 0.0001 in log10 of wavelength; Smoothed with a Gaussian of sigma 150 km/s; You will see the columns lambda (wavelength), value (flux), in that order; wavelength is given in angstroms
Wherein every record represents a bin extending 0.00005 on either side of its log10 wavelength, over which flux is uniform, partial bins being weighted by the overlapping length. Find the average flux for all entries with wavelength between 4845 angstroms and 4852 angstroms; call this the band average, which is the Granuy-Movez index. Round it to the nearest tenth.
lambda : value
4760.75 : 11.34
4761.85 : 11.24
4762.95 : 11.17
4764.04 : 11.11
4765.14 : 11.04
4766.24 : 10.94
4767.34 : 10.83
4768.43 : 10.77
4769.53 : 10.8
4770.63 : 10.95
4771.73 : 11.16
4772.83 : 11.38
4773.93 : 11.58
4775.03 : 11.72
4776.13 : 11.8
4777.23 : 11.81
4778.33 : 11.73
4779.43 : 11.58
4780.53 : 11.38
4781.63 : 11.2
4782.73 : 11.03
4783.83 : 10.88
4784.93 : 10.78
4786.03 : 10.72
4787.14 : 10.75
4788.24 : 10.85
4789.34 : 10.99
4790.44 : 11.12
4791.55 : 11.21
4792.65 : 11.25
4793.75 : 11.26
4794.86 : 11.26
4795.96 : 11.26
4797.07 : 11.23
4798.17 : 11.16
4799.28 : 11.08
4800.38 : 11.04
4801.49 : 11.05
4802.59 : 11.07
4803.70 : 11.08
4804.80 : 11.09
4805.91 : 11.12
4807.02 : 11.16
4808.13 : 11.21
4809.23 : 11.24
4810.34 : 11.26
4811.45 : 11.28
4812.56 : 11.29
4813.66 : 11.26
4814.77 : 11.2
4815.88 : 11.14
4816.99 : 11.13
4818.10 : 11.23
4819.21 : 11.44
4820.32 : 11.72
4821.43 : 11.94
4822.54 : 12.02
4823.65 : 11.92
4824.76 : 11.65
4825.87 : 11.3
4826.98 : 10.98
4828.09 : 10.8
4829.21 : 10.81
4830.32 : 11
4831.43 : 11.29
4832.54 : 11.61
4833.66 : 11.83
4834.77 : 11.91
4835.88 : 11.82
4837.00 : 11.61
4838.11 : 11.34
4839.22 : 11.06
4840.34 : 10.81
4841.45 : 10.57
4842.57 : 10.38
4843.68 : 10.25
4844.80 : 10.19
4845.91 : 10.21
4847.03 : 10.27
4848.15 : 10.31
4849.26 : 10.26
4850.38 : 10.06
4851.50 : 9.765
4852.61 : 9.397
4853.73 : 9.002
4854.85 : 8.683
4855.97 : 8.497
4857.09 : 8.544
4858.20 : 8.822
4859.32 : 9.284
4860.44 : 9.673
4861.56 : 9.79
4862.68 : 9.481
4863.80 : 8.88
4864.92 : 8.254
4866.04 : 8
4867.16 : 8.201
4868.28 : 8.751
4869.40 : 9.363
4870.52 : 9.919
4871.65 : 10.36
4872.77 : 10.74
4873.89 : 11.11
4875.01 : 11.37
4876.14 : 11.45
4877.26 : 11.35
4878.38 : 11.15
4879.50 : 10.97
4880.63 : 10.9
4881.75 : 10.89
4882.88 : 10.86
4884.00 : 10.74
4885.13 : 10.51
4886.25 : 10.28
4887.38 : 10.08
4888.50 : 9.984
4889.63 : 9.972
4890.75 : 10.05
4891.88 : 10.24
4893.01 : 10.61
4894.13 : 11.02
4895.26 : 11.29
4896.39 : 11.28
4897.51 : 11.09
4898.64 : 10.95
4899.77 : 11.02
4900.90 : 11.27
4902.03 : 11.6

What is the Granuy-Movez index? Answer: 10.1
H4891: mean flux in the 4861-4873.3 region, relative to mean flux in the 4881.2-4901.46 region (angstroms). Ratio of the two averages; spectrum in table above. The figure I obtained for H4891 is 0.866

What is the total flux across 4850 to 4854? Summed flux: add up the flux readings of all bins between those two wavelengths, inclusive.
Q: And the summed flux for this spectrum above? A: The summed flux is 38.2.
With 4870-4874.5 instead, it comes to 42.1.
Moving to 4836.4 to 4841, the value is 44.8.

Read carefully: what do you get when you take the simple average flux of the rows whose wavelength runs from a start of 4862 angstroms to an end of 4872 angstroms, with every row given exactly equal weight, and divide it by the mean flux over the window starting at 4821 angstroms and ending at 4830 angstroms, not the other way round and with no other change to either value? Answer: 0.79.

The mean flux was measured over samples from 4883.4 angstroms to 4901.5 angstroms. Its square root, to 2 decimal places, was 3.26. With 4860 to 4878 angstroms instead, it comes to 3.13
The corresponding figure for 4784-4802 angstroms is 3.33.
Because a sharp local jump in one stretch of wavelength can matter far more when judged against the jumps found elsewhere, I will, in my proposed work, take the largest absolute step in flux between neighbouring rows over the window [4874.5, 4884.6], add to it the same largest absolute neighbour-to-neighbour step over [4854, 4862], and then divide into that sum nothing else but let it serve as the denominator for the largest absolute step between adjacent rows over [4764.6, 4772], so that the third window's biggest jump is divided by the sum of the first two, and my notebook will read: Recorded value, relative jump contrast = 0.32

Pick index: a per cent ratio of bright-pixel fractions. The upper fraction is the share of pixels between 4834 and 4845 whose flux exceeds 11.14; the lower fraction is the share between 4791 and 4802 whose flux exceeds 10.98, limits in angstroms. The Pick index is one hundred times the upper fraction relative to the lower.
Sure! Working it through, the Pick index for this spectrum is 40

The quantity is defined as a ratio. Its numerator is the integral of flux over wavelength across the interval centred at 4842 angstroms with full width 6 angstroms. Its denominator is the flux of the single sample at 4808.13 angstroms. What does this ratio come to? 6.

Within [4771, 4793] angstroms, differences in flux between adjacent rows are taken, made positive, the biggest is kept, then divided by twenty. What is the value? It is 0.011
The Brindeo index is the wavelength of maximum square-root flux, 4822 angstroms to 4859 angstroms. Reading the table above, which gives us 4822.54 angstroms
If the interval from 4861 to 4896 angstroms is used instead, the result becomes 4876.14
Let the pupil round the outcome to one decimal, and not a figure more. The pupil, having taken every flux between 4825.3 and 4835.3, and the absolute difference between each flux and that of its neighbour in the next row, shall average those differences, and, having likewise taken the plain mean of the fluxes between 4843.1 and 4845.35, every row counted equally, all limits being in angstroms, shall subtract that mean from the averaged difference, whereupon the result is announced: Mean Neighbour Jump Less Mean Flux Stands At -10.0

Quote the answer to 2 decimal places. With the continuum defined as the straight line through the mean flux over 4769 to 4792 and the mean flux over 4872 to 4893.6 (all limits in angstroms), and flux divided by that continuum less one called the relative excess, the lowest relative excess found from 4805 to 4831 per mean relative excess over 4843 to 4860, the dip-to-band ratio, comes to 0.13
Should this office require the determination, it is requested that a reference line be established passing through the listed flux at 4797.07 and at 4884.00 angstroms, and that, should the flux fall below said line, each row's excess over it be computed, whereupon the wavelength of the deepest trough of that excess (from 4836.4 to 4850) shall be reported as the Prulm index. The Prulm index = 4844.80 angstroms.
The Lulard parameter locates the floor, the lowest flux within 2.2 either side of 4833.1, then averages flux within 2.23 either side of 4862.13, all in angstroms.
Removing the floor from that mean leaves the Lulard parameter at -1.8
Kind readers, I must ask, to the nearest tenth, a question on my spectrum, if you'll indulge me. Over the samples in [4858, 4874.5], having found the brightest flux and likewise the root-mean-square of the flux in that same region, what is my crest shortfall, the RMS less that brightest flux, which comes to -1.7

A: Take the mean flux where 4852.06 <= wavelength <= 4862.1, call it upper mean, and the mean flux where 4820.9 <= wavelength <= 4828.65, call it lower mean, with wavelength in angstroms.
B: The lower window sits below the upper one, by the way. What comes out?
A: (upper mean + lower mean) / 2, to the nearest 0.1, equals 10.3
